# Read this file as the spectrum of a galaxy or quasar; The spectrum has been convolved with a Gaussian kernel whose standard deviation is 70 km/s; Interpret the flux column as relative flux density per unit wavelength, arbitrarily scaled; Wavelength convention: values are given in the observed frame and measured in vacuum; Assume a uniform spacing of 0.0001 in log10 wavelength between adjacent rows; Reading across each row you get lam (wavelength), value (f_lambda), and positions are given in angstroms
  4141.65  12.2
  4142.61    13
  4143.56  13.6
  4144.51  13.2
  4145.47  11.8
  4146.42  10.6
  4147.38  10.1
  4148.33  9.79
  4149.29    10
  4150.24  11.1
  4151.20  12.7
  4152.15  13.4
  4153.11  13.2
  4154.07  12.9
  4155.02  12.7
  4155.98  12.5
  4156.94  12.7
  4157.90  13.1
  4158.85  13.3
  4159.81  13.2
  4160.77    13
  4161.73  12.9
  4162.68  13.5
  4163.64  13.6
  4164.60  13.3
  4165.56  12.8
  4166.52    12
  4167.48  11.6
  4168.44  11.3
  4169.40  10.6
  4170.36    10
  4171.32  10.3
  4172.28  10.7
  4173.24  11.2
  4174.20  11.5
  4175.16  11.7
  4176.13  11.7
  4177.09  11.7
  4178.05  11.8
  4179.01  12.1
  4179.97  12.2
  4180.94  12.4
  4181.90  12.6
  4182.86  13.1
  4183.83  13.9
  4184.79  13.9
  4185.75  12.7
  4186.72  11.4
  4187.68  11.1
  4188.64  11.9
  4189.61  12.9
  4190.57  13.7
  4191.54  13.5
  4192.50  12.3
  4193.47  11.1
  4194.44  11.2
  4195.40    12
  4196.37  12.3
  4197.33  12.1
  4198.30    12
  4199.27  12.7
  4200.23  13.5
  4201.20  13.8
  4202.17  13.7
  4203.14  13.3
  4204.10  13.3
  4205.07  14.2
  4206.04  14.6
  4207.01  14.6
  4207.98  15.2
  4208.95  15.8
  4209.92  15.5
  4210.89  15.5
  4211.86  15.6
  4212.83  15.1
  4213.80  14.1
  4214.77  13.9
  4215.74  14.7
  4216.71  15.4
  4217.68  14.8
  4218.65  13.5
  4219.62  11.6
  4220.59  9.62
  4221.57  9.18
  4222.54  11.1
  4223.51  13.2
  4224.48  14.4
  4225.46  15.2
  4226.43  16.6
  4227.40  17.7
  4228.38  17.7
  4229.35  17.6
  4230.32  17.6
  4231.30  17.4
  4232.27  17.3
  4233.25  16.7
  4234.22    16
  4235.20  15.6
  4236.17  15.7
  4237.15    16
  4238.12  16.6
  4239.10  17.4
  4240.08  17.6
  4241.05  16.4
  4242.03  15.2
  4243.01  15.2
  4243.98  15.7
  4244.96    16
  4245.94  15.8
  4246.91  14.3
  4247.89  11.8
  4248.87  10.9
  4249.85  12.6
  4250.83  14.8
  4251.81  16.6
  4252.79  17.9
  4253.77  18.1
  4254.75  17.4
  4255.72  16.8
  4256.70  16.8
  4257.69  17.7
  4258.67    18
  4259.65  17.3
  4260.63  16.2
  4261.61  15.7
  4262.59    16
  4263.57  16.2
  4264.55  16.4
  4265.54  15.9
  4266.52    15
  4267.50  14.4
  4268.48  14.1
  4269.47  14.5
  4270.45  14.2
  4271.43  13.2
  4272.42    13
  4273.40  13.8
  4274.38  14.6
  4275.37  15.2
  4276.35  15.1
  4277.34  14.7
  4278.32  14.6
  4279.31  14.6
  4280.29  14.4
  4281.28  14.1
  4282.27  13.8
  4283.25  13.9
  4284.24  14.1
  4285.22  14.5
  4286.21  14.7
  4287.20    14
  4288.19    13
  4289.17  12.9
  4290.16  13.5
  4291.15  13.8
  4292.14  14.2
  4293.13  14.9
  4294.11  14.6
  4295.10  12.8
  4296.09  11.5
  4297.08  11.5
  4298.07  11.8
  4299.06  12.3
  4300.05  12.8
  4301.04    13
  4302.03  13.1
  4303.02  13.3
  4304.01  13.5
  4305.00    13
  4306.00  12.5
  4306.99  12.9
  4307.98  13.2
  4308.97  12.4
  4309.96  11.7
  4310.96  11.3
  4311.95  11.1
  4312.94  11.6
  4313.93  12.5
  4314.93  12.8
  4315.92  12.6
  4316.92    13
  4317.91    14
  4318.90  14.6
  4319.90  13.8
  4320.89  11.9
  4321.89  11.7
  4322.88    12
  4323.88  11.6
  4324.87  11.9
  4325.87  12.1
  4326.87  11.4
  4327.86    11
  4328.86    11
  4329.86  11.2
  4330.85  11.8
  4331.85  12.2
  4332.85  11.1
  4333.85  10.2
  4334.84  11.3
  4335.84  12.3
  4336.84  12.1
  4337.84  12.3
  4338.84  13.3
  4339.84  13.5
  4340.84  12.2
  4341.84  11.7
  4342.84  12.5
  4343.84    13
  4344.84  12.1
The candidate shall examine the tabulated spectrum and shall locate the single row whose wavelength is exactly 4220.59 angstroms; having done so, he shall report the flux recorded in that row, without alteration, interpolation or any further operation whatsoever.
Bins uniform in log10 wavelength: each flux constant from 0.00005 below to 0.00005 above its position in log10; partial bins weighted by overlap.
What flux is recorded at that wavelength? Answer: 9.62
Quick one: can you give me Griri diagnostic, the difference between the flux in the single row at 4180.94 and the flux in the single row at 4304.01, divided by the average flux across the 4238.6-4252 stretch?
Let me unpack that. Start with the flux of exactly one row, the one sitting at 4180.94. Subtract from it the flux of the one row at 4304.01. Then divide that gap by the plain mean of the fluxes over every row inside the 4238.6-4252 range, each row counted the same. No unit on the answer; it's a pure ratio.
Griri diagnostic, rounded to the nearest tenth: -0.1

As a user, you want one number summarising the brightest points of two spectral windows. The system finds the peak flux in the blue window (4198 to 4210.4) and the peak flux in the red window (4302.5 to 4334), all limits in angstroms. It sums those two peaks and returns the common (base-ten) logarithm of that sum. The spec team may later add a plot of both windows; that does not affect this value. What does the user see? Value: 1.48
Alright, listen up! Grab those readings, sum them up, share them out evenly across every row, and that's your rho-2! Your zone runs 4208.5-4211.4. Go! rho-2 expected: 15.6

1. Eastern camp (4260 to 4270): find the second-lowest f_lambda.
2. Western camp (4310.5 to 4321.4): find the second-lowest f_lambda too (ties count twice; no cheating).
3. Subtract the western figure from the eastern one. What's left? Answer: 3.1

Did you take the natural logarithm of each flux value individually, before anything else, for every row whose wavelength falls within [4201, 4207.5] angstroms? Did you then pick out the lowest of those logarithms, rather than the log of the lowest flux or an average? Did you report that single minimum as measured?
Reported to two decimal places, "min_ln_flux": 2.59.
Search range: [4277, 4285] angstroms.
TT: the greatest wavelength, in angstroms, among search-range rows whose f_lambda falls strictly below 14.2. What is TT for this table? 4284.24 angstroms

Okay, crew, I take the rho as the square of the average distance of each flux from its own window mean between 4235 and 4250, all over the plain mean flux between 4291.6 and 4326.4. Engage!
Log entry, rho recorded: 0.15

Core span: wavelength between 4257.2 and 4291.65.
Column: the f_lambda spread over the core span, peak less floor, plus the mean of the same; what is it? 20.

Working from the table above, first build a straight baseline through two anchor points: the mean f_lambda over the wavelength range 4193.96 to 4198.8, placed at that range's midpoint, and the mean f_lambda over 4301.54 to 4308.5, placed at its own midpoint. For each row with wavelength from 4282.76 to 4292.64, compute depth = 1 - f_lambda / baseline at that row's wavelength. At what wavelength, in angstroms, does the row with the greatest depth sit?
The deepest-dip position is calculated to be 4289.17 angstroms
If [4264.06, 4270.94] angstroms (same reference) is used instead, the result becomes 4268.48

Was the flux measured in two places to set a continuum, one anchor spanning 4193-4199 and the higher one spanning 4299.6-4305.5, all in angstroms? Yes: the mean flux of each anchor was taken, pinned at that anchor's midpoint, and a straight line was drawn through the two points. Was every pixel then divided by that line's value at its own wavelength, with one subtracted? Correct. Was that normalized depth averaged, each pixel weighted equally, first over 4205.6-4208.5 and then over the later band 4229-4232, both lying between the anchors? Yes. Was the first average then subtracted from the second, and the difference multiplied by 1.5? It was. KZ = 0.3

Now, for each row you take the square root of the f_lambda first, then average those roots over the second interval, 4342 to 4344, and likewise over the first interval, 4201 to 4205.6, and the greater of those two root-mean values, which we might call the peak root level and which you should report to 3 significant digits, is 3.70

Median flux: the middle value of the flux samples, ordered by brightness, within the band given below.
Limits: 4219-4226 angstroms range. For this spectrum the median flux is 11.6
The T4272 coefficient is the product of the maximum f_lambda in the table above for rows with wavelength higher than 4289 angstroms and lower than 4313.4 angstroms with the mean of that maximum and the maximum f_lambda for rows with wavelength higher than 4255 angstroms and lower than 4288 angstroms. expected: 245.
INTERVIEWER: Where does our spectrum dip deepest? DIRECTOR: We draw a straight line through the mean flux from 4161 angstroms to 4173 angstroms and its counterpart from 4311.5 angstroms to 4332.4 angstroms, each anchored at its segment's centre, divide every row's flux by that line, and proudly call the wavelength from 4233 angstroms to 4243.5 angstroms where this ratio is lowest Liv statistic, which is 4243.01 angstroms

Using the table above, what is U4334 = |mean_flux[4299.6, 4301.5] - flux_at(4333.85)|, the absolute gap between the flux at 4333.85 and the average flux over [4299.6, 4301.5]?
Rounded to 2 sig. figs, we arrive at 2.7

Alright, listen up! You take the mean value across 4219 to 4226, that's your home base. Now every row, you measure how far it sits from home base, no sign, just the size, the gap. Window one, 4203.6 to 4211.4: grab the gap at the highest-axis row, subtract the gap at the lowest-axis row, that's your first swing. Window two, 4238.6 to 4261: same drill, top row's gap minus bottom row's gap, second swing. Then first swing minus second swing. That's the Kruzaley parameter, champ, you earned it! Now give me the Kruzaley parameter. 3.4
